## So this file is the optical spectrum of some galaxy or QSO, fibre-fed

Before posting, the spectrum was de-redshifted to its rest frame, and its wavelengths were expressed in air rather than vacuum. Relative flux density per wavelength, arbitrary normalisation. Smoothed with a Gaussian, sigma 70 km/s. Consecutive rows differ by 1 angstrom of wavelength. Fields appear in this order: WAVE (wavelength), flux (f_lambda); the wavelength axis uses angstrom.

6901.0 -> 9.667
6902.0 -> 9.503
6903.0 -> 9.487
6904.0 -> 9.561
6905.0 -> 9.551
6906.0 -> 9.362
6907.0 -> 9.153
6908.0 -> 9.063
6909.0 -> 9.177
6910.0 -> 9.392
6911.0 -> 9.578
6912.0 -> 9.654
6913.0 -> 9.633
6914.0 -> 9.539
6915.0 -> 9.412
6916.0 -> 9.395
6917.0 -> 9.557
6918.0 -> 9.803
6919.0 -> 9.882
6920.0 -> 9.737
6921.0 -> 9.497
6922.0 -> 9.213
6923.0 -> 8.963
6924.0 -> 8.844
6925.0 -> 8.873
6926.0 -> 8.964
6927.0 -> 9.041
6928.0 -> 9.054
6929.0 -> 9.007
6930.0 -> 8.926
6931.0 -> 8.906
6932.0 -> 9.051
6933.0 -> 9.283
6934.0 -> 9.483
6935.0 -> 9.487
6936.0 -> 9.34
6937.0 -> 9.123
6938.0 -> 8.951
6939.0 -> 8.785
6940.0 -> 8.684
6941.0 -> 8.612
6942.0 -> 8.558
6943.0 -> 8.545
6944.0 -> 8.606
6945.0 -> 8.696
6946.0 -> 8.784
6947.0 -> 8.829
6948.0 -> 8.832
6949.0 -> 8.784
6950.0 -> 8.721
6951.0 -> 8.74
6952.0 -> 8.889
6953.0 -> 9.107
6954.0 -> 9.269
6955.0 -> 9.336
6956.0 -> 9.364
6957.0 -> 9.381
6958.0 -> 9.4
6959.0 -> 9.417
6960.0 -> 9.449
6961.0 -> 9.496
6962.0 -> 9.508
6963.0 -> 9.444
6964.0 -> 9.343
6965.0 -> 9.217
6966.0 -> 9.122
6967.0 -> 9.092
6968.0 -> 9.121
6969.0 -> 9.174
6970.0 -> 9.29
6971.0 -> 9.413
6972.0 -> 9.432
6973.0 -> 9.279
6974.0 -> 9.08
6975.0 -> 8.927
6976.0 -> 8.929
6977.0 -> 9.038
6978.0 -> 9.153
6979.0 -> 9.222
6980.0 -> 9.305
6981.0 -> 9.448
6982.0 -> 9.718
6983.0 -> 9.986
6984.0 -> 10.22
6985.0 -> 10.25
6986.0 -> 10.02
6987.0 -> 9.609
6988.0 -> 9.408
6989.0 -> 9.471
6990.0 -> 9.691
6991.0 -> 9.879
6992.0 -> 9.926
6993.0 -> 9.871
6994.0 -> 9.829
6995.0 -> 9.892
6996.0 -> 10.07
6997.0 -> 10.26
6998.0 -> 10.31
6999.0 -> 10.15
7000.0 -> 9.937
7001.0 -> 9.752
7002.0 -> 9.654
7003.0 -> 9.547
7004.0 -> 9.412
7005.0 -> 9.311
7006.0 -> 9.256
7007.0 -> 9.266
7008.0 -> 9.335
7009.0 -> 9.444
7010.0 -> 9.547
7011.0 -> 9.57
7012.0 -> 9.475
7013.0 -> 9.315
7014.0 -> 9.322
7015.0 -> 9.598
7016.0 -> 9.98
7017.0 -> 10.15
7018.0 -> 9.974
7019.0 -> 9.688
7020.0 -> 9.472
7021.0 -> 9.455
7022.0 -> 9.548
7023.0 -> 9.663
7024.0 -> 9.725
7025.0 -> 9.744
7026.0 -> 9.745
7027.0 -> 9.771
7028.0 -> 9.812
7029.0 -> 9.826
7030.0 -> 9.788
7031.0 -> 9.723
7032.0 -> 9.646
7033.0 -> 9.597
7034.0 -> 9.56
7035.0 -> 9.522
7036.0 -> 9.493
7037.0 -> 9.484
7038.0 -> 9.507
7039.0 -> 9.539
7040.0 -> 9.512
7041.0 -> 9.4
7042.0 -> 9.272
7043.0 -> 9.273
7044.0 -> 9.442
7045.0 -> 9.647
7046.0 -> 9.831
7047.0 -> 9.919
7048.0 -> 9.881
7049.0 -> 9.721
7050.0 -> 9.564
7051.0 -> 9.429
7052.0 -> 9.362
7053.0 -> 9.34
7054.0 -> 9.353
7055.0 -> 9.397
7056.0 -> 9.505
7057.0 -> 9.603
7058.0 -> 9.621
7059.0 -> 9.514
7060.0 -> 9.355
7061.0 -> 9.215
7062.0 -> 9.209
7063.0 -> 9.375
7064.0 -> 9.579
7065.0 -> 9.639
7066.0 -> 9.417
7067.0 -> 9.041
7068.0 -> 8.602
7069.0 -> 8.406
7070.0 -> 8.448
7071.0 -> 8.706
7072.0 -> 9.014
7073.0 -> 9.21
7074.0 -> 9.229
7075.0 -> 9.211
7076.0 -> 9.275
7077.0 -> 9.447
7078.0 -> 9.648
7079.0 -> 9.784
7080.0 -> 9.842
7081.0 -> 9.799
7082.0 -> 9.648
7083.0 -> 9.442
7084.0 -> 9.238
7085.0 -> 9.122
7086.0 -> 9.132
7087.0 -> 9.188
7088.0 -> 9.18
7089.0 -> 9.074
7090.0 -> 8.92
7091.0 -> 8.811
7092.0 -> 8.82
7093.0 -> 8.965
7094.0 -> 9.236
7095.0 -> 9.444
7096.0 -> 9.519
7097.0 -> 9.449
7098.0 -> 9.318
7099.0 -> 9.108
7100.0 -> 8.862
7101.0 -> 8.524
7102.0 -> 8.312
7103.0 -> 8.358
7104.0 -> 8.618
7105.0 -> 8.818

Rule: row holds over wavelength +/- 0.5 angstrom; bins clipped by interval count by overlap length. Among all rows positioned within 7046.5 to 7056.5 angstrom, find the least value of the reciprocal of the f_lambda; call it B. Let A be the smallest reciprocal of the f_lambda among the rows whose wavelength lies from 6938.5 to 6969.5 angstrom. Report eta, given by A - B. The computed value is 0.0044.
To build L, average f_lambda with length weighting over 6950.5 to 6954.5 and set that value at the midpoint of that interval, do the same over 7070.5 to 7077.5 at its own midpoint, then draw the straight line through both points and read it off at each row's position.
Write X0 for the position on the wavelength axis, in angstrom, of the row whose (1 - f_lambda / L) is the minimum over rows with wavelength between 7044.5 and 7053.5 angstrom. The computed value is 7047.0 angstrom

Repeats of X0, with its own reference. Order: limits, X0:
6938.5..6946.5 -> 6939.0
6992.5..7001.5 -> 6998.0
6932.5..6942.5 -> 6935.0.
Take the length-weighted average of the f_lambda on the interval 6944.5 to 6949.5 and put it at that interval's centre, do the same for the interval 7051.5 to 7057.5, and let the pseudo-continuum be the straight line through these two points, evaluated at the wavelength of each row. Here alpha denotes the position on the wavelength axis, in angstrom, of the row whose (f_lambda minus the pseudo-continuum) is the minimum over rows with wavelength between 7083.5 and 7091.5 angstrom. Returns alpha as 7091.0 angstrom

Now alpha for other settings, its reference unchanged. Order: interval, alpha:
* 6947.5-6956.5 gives 6950.0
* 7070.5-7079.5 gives 7071.0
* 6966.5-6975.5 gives 6975.0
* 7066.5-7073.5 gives 7069.0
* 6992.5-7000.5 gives 6994.0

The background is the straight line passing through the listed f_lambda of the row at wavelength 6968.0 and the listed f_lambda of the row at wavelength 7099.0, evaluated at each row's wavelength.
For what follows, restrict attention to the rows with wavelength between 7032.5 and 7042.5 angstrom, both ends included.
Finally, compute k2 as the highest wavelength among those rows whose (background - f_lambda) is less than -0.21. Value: 7041.0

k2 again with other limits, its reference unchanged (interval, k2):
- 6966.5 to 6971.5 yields 6971.0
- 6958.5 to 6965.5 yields 6964.0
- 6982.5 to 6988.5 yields 6988.0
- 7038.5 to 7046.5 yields 7046.0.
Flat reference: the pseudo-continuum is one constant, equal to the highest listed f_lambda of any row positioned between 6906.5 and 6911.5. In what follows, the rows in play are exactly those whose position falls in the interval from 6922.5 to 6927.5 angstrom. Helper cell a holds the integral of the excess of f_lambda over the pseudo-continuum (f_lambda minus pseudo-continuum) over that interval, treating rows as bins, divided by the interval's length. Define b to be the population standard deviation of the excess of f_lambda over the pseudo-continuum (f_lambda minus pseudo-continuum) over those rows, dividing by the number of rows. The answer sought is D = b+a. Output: -0.57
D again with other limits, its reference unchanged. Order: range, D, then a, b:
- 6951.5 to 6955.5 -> -0.26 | -0.4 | 0.17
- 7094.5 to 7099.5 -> -0.07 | -0.2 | 0.15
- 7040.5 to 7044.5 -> -0.16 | -0.2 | 0.08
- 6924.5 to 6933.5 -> -0.45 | -0.6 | 0.11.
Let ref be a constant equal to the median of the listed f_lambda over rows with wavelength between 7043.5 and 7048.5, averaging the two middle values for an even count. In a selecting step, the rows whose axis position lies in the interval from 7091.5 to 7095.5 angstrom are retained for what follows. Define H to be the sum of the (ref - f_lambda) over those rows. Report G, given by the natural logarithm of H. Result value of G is 1.05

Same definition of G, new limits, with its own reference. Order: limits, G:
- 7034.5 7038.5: 0.28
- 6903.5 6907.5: 0.53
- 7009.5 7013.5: 0.35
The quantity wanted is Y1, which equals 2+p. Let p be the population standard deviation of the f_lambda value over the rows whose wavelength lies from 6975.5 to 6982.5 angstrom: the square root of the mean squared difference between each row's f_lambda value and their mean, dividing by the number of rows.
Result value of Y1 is 2.24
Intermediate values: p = 0.24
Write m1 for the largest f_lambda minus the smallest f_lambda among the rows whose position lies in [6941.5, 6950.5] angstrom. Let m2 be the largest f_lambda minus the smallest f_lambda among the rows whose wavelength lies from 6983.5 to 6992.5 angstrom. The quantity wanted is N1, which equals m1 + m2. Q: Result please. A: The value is 1.1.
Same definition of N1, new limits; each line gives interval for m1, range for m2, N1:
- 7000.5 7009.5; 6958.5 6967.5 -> 0.9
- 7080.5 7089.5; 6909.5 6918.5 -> 1.1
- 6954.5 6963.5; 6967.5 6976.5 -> 0.7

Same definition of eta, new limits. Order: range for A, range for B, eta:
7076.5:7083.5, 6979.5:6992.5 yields 0.0040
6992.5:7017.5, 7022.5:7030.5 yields -0.0048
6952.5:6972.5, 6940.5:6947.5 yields -0.0081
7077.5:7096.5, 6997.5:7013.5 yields 0.0046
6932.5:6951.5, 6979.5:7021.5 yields 0.0084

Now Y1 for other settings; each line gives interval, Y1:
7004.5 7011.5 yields 2.12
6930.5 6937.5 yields 2.20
